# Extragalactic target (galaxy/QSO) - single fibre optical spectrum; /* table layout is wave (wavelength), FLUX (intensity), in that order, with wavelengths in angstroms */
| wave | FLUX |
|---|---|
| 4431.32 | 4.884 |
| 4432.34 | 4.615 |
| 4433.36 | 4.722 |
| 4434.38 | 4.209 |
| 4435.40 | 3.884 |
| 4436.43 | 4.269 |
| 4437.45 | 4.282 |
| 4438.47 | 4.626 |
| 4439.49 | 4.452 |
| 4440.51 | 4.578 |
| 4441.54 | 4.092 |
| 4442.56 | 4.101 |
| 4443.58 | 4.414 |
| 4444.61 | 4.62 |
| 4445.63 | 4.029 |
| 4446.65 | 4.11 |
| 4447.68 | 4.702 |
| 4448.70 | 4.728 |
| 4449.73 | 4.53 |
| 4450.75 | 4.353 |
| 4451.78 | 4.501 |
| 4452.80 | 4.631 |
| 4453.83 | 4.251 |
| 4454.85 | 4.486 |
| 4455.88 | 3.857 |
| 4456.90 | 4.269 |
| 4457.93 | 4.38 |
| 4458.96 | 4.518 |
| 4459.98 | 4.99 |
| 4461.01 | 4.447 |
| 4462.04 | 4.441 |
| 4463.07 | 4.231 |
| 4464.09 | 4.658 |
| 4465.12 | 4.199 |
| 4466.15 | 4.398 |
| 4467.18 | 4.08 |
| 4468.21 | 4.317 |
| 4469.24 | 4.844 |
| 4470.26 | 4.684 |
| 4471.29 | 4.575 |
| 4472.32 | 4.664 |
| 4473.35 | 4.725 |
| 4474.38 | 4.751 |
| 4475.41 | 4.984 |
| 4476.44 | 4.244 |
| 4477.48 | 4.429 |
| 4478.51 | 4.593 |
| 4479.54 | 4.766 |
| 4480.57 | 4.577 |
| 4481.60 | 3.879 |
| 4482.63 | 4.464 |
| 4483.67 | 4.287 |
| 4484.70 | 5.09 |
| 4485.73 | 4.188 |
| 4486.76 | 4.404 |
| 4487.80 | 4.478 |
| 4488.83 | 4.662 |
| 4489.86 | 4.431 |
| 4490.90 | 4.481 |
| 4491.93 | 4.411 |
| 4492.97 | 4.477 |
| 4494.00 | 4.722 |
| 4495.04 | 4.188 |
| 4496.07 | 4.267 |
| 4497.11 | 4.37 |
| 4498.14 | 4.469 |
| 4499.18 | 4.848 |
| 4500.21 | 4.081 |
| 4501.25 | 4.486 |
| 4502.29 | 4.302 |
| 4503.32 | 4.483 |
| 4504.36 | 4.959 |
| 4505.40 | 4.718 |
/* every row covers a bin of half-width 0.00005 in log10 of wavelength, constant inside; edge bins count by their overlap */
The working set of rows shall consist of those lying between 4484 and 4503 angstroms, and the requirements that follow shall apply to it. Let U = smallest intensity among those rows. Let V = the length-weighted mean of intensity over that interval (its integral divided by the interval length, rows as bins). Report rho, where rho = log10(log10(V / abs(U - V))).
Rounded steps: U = 4.081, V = 4.46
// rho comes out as 0.03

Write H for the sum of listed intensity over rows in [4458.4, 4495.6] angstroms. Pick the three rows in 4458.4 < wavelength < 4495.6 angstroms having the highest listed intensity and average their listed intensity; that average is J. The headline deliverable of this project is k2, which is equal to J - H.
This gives -157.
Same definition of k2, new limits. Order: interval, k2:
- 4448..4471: -93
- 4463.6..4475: -45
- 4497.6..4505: -27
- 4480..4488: -31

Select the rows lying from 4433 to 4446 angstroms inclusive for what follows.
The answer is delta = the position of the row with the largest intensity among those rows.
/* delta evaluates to 4433.36 angstroms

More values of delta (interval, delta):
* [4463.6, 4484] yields 4475.41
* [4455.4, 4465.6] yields 4459.98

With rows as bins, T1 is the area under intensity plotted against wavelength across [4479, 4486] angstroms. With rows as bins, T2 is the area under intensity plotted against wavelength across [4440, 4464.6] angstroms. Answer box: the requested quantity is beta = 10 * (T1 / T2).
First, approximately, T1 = 31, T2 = 109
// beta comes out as 3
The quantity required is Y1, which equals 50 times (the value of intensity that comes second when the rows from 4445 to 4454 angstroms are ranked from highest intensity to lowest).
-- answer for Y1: 235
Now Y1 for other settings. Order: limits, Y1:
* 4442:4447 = 221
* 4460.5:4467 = 222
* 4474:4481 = 238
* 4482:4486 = 223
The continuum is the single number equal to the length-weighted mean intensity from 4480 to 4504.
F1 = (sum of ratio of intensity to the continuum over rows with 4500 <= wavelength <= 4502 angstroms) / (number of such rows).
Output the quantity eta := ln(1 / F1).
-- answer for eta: 0.04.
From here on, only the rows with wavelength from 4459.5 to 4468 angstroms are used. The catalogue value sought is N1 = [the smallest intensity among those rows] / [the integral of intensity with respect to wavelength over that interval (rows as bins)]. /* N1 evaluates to 0.109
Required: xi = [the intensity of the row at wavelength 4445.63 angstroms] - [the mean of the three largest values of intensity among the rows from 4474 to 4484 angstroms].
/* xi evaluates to -0.8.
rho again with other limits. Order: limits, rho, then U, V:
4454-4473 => -0.06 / 3.857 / 4.45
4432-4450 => -0.02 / 3.884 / 4.38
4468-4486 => -0.09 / 3.879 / 4.57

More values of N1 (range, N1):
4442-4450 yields 0.115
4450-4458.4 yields 0.106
